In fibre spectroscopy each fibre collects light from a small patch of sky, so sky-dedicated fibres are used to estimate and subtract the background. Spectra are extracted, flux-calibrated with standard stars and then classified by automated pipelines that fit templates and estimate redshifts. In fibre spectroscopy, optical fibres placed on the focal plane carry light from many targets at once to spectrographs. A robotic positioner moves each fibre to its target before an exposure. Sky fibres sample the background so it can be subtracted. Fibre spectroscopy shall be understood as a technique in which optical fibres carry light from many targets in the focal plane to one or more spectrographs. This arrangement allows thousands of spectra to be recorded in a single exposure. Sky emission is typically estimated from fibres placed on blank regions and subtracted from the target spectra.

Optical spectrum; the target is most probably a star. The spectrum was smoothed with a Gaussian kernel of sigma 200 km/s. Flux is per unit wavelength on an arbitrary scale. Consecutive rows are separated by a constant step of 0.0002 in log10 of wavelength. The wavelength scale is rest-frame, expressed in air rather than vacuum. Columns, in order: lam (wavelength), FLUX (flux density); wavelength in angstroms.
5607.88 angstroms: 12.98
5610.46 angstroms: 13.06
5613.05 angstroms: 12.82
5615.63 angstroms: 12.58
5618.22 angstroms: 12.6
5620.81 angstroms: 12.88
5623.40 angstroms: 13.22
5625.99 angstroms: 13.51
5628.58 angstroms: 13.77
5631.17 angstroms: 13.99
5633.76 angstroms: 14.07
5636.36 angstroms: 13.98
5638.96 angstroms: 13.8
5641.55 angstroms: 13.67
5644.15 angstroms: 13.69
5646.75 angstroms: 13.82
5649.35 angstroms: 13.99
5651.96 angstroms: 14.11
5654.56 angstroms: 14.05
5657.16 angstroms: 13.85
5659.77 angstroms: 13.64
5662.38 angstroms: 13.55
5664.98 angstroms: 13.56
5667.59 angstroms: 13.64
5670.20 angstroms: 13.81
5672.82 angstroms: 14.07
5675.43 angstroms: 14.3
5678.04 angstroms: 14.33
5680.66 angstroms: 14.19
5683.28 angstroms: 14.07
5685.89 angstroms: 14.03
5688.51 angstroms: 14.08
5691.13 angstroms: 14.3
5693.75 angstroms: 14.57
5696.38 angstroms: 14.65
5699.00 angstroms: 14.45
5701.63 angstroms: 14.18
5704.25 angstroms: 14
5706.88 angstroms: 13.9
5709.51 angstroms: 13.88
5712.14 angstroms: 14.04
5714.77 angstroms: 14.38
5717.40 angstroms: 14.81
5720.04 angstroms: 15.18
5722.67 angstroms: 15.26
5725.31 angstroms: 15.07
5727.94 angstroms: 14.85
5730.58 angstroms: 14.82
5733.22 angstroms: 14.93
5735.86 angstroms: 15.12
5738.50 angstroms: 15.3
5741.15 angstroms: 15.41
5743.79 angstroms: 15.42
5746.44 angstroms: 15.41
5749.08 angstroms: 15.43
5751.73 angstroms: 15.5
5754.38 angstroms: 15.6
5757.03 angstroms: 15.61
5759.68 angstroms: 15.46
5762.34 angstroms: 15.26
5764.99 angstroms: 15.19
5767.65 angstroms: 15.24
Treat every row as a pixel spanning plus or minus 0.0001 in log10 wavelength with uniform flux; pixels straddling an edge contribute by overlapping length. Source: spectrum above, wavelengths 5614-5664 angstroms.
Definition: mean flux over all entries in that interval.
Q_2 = 13.62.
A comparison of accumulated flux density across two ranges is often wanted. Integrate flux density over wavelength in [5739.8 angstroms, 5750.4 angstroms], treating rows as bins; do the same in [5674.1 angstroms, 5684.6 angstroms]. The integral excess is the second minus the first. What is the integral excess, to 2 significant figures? -14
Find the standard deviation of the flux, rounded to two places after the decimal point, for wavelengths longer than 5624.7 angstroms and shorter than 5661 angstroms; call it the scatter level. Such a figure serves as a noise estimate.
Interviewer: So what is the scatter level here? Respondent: 0.18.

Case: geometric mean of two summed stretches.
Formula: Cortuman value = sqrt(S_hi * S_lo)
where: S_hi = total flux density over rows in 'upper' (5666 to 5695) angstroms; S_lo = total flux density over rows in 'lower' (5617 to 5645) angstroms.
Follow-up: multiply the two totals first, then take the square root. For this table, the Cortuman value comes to 152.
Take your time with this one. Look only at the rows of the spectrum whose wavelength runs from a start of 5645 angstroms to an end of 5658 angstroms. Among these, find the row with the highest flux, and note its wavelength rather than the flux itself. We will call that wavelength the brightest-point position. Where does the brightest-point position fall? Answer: 5651.96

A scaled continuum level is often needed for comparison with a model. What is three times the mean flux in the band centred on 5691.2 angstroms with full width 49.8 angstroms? 42.5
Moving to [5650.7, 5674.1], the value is 41.4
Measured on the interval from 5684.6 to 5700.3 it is 43.0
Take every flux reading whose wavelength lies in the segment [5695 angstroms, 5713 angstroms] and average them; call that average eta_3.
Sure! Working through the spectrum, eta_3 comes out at 14.2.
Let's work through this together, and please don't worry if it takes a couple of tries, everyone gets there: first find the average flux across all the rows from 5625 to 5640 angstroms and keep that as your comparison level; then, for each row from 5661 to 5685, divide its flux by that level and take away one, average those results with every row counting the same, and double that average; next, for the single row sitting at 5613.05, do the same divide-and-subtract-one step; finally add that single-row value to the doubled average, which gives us -0.06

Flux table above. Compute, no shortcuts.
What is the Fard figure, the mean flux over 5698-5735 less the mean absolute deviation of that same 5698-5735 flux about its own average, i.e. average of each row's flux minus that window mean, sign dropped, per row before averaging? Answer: 14.1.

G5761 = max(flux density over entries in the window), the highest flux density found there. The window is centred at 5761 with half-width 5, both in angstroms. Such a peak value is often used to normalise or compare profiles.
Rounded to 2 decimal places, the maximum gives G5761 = 15.61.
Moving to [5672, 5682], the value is 14.33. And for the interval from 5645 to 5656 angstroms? 14.11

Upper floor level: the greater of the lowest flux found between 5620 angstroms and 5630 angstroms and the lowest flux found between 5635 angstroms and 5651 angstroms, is 13.7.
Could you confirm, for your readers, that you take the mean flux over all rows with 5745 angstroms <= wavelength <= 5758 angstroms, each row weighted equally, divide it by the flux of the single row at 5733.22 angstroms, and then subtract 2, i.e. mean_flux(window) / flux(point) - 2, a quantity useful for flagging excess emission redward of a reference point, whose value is -0.96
